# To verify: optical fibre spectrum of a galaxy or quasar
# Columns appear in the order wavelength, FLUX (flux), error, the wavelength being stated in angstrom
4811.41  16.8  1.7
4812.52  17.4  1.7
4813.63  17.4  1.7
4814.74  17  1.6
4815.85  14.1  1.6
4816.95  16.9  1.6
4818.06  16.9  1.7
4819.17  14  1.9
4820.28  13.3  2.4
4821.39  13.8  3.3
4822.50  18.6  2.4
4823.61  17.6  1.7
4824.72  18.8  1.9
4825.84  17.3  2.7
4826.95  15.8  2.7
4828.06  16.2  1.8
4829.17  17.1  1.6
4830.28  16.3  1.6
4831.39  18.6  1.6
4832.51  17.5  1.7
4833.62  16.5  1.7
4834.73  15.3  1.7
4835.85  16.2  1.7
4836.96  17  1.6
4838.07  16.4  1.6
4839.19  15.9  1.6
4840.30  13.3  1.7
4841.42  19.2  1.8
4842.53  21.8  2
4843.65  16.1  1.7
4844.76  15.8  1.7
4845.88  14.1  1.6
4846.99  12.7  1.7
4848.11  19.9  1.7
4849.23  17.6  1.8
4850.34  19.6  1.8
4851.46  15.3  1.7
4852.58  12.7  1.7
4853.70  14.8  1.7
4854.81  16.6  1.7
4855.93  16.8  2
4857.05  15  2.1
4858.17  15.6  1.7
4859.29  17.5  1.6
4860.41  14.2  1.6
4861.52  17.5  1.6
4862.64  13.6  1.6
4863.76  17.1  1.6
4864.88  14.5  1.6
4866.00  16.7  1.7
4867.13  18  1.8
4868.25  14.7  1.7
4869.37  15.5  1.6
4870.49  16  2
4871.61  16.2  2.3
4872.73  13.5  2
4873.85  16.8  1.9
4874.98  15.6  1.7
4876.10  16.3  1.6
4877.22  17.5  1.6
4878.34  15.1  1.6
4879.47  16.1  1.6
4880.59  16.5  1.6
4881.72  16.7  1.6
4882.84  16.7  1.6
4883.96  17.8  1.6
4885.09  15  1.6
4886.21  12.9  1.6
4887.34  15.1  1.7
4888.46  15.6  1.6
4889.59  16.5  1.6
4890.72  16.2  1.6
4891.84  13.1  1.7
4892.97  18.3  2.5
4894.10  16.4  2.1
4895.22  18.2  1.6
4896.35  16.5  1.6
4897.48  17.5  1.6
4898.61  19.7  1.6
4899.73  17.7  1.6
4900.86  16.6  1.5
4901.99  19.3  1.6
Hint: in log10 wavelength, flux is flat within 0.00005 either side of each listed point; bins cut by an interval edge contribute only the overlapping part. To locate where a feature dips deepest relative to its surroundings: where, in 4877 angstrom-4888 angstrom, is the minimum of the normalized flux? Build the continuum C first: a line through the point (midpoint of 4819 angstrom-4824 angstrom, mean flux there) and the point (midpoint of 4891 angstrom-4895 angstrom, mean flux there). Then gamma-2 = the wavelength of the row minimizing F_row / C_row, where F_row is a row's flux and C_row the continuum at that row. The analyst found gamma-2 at 4886.21 angstrom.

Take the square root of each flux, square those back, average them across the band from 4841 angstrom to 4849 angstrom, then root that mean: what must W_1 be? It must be 4.13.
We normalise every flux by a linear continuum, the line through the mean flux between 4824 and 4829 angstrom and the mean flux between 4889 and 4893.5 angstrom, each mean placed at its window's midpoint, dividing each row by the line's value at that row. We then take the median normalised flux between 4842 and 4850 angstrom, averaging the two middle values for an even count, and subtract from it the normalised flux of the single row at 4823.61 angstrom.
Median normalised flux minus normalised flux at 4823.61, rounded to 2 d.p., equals -0.07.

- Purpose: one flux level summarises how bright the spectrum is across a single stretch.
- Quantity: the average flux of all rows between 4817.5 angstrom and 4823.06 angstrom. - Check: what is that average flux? 15.3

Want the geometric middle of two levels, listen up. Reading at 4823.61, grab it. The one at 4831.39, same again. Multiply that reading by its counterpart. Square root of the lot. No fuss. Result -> 18.1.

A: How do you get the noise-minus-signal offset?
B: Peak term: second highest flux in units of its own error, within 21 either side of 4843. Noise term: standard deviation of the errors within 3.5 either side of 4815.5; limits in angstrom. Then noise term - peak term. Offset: -11.6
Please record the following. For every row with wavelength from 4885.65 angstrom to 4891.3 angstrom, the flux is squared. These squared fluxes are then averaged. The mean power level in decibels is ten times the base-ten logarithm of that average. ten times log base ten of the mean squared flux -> 23.7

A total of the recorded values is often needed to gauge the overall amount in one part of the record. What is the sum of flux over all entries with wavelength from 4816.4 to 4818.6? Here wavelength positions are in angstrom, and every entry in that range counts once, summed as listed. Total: 33.8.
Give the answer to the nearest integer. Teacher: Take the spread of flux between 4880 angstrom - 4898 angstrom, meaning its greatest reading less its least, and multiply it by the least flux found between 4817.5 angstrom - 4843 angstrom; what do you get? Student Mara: 72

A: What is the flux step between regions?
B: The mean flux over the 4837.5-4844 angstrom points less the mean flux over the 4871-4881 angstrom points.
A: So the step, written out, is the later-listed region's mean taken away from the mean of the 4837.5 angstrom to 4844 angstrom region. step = 1.2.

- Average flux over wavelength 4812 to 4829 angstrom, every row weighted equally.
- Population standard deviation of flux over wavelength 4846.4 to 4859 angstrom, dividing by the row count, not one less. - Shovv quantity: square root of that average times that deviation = 6.1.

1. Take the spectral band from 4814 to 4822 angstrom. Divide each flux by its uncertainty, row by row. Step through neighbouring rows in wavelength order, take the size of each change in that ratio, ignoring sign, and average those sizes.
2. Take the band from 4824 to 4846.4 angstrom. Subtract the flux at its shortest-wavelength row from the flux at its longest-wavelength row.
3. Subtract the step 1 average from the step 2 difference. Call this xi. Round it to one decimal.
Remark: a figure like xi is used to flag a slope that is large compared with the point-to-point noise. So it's -6.4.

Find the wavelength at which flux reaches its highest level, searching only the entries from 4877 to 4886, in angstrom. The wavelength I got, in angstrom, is 4883.96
